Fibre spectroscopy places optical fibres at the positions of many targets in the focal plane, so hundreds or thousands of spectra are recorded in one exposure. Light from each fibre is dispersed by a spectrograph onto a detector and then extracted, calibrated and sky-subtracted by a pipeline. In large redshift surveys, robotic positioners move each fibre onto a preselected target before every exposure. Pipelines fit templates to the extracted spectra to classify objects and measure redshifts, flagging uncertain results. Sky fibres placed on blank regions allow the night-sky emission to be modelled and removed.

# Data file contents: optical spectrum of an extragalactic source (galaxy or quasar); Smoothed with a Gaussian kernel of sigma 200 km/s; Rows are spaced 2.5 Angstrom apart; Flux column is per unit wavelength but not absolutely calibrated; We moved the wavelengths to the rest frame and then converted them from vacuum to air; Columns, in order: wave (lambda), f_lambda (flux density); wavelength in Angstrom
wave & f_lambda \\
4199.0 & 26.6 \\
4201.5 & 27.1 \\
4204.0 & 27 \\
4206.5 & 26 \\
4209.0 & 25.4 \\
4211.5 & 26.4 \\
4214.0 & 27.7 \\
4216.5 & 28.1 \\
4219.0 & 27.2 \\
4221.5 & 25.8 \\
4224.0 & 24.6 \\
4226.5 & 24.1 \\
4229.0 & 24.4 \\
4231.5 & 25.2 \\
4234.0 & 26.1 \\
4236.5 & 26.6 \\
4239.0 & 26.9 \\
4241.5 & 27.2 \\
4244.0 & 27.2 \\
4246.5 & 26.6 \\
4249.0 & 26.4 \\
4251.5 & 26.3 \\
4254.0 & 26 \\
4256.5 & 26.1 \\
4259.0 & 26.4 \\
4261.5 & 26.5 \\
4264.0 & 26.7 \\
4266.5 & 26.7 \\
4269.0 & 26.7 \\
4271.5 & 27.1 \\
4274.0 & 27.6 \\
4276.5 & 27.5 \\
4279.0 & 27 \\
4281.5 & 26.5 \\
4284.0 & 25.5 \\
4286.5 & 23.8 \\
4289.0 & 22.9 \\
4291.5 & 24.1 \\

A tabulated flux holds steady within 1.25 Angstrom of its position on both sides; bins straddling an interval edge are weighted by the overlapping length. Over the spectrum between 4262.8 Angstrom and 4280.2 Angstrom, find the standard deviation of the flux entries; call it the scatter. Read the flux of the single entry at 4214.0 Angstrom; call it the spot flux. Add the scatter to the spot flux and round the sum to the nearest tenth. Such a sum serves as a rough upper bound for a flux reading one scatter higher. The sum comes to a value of 28.1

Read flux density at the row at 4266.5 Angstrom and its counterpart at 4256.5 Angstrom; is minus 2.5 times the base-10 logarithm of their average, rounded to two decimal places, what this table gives -3.55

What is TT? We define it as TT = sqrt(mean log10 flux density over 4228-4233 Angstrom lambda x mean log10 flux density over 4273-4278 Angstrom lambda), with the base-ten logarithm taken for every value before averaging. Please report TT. 1.42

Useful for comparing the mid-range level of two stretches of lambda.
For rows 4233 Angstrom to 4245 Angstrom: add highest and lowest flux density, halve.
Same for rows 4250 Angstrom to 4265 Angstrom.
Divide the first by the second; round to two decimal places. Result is 1.01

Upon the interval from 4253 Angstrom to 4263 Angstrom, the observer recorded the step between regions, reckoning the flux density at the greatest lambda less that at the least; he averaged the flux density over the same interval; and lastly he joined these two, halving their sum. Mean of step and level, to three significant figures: 13.4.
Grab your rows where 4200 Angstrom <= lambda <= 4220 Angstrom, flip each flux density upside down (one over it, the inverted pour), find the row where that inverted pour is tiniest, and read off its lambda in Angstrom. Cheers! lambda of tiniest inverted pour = 4216.5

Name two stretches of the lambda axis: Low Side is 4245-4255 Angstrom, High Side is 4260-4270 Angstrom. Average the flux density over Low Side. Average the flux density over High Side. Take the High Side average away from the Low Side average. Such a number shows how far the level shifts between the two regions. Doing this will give -0.3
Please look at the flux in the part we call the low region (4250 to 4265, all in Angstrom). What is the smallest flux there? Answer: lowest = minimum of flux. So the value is 26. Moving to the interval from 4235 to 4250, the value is 26.4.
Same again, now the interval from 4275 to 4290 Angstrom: 22.9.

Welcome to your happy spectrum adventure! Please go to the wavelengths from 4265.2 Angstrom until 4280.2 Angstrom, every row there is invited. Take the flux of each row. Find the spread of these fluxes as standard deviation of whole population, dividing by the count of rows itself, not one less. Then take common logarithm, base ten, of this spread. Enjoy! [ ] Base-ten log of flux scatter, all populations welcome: -0.45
